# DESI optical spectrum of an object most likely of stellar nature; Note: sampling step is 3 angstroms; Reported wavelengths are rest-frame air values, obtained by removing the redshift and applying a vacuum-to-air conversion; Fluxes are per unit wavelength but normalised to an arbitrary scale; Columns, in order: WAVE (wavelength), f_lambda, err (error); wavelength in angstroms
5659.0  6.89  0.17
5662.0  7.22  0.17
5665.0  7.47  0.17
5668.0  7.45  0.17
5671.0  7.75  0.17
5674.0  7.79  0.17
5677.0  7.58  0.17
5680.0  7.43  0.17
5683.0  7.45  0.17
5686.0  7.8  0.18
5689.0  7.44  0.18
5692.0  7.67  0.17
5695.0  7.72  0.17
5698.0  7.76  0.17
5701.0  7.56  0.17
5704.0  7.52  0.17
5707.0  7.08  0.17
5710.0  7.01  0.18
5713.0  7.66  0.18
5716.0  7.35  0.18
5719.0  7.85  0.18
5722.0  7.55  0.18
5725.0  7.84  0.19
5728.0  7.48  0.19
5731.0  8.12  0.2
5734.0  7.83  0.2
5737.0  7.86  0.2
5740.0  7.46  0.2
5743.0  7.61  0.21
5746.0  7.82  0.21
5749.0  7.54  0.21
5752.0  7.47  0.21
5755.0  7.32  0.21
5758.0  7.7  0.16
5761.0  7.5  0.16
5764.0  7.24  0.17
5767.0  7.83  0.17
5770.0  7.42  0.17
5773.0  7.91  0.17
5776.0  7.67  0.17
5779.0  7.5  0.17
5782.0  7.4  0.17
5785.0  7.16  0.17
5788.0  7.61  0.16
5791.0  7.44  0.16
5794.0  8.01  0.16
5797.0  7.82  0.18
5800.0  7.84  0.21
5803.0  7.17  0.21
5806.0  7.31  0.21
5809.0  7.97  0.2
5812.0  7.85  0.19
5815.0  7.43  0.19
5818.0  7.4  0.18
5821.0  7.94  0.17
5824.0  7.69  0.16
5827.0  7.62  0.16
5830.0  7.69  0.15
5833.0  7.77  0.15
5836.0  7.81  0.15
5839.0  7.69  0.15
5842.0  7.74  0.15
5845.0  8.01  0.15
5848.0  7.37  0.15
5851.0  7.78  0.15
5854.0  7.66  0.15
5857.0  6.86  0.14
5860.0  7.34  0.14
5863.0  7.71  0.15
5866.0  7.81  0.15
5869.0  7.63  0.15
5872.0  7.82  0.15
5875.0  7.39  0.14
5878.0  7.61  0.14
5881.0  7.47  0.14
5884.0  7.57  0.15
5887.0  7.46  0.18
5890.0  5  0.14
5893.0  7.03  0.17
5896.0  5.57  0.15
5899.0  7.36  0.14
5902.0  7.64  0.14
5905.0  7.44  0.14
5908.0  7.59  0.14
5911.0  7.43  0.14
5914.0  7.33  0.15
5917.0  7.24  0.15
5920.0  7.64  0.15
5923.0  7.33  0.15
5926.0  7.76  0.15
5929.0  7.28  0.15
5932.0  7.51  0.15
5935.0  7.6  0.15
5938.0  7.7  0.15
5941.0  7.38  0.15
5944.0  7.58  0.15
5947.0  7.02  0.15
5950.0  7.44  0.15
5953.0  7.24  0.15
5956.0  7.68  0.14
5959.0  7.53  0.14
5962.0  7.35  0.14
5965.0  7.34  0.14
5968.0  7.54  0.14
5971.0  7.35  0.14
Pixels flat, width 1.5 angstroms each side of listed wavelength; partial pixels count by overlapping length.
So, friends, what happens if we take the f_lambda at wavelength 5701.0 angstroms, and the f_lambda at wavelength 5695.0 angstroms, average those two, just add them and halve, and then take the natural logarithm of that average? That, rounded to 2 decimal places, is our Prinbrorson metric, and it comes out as 2.03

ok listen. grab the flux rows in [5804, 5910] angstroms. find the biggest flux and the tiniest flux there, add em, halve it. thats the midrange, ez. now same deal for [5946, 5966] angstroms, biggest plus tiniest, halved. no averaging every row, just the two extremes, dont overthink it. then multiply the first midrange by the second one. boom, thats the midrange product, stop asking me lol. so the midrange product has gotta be 47.8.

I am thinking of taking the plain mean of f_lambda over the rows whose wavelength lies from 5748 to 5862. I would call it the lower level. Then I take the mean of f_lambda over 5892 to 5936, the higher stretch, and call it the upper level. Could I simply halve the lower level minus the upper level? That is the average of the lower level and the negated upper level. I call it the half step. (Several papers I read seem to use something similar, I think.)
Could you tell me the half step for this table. 0.14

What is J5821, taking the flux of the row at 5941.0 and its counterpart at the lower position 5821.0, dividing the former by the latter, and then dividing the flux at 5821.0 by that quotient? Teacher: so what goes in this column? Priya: 8.5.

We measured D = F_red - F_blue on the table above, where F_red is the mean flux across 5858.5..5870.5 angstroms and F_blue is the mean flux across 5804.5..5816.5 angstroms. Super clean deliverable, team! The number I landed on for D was 0.0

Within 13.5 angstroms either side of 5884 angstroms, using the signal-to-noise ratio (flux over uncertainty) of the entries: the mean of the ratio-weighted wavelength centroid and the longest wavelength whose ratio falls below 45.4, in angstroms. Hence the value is 5889.5 angstroms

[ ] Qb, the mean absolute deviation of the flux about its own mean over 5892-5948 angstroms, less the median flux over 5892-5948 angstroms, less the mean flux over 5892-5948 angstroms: -14.50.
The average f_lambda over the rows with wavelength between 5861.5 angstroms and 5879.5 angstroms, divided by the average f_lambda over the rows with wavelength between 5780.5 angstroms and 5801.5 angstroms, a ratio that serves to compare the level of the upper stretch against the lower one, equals 1.007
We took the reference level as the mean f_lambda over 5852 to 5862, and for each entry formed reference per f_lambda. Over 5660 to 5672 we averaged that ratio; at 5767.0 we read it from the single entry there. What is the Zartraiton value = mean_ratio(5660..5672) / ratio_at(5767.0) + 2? 3.05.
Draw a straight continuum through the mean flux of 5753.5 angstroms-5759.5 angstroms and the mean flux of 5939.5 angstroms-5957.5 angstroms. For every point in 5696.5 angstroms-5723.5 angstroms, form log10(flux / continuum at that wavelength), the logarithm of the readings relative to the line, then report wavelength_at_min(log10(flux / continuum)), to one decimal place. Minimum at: 5710.0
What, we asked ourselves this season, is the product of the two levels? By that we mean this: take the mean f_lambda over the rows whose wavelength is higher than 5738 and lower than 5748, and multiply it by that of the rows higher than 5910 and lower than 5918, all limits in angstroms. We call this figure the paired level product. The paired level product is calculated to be 56.0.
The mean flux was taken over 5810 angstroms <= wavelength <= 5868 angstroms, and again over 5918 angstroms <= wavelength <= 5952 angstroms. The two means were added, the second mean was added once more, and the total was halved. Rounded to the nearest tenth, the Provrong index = 11.3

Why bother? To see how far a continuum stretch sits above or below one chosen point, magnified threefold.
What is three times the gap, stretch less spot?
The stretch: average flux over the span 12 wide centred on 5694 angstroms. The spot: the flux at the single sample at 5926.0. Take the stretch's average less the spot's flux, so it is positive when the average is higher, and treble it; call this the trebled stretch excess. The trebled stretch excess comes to -0.3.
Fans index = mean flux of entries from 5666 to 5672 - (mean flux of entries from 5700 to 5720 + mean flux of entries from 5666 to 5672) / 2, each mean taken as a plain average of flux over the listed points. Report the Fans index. 0.08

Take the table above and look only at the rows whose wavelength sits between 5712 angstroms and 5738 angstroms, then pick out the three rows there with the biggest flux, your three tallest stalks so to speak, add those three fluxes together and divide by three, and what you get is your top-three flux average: 7.94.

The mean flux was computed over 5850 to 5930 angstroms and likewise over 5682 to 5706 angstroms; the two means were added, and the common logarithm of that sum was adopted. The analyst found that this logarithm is 1.174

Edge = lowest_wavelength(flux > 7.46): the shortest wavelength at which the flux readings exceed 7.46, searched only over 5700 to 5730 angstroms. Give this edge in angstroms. 5701.0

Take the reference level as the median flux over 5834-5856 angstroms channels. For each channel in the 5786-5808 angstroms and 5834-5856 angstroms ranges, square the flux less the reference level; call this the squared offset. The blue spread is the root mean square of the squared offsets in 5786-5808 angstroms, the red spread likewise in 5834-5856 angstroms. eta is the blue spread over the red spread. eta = 2.5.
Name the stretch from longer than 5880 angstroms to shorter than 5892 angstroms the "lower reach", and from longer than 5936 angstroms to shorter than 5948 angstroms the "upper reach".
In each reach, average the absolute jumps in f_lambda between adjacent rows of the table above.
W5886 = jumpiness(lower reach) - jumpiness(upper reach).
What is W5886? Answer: 0.53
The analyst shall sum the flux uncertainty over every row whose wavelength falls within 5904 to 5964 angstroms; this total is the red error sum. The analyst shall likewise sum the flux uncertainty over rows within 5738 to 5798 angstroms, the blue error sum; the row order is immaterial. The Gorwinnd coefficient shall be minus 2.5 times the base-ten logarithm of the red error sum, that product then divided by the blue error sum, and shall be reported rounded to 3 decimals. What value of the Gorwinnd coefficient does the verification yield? -0.326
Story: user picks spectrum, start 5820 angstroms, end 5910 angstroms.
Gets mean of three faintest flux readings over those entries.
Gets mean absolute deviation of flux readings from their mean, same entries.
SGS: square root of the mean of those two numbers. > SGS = 1.76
